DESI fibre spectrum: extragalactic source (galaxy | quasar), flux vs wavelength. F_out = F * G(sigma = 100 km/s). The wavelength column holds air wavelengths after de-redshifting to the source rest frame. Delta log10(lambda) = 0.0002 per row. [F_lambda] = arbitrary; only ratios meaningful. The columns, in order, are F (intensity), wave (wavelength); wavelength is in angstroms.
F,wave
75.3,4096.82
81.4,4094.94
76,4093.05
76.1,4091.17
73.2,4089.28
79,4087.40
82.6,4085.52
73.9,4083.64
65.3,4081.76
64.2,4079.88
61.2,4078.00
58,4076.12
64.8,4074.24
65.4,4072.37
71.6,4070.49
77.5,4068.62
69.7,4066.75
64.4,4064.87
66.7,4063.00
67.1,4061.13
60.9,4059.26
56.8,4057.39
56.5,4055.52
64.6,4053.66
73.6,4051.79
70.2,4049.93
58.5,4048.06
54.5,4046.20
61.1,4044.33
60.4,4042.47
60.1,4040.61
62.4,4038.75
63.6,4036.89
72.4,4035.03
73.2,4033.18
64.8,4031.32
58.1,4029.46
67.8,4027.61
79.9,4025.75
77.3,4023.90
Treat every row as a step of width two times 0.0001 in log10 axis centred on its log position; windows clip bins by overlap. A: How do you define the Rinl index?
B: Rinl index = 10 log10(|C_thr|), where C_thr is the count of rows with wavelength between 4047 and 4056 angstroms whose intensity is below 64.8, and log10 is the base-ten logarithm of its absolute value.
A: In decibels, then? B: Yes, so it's 4.8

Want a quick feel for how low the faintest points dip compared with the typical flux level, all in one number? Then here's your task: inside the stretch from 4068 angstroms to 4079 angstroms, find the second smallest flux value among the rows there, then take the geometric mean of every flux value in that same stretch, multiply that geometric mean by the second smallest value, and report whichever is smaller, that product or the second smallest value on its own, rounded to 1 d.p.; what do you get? 61.2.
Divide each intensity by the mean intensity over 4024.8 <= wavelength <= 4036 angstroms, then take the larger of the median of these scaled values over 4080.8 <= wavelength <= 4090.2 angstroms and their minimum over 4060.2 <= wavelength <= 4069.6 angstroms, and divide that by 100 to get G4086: 0.0107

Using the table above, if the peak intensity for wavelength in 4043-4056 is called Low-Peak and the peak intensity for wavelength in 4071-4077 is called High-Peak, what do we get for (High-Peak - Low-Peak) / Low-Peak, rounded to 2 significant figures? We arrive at -0.11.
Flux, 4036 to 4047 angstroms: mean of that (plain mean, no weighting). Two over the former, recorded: 0.033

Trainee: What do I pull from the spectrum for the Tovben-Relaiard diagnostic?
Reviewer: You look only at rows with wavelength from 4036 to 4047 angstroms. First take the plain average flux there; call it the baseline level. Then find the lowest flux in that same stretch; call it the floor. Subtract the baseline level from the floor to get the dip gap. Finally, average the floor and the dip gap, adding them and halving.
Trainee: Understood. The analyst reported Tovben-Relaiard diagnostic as 24.3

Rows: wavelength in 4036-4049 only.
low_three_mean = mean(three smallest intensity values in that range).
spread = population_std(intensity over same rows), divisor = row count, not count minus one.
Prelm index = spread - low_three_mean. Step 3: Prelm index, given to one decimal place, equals -55.0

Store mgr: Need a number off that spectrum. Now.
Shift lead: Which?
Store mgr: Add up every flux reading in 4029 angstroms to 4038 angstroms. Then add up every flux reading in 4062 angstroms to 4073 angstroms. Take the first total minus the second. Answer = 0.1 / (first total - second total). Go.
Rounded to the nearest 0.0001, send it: -0.0012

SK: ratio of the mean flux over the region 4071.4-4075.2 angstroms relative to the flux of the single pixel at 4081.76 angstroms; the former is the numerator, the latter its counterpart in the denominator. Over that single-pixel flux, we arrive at 1.00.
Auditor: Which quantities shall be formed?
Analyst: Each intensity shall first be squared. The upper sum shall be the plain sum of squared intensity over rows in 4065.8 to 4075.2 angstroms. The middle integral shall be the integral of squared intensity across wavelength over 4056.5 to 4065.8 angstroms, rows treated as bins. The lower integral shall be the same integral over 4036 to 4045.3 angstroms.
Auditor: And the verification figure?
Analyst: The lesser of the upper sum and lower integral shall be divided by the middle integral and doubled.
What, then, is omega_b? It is 1.31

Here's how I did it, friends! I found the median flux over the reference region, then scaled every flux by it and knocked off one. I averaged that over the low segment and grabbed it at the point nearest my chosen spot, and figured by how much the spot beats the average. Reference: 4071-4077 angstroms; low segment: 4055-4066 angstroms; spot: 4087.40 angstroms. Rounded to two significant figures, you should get 0.26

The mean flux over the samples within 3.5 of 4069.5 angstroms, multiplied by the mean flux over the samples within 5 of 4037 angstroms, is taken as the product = 4713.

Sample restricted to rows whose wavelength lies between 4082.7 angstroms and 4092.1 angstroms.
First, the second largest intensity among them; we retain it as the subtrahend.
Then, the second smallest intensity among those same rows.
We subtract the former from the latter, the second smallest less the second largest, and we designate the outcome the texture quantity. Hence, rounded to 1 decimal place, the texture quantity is -5.1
